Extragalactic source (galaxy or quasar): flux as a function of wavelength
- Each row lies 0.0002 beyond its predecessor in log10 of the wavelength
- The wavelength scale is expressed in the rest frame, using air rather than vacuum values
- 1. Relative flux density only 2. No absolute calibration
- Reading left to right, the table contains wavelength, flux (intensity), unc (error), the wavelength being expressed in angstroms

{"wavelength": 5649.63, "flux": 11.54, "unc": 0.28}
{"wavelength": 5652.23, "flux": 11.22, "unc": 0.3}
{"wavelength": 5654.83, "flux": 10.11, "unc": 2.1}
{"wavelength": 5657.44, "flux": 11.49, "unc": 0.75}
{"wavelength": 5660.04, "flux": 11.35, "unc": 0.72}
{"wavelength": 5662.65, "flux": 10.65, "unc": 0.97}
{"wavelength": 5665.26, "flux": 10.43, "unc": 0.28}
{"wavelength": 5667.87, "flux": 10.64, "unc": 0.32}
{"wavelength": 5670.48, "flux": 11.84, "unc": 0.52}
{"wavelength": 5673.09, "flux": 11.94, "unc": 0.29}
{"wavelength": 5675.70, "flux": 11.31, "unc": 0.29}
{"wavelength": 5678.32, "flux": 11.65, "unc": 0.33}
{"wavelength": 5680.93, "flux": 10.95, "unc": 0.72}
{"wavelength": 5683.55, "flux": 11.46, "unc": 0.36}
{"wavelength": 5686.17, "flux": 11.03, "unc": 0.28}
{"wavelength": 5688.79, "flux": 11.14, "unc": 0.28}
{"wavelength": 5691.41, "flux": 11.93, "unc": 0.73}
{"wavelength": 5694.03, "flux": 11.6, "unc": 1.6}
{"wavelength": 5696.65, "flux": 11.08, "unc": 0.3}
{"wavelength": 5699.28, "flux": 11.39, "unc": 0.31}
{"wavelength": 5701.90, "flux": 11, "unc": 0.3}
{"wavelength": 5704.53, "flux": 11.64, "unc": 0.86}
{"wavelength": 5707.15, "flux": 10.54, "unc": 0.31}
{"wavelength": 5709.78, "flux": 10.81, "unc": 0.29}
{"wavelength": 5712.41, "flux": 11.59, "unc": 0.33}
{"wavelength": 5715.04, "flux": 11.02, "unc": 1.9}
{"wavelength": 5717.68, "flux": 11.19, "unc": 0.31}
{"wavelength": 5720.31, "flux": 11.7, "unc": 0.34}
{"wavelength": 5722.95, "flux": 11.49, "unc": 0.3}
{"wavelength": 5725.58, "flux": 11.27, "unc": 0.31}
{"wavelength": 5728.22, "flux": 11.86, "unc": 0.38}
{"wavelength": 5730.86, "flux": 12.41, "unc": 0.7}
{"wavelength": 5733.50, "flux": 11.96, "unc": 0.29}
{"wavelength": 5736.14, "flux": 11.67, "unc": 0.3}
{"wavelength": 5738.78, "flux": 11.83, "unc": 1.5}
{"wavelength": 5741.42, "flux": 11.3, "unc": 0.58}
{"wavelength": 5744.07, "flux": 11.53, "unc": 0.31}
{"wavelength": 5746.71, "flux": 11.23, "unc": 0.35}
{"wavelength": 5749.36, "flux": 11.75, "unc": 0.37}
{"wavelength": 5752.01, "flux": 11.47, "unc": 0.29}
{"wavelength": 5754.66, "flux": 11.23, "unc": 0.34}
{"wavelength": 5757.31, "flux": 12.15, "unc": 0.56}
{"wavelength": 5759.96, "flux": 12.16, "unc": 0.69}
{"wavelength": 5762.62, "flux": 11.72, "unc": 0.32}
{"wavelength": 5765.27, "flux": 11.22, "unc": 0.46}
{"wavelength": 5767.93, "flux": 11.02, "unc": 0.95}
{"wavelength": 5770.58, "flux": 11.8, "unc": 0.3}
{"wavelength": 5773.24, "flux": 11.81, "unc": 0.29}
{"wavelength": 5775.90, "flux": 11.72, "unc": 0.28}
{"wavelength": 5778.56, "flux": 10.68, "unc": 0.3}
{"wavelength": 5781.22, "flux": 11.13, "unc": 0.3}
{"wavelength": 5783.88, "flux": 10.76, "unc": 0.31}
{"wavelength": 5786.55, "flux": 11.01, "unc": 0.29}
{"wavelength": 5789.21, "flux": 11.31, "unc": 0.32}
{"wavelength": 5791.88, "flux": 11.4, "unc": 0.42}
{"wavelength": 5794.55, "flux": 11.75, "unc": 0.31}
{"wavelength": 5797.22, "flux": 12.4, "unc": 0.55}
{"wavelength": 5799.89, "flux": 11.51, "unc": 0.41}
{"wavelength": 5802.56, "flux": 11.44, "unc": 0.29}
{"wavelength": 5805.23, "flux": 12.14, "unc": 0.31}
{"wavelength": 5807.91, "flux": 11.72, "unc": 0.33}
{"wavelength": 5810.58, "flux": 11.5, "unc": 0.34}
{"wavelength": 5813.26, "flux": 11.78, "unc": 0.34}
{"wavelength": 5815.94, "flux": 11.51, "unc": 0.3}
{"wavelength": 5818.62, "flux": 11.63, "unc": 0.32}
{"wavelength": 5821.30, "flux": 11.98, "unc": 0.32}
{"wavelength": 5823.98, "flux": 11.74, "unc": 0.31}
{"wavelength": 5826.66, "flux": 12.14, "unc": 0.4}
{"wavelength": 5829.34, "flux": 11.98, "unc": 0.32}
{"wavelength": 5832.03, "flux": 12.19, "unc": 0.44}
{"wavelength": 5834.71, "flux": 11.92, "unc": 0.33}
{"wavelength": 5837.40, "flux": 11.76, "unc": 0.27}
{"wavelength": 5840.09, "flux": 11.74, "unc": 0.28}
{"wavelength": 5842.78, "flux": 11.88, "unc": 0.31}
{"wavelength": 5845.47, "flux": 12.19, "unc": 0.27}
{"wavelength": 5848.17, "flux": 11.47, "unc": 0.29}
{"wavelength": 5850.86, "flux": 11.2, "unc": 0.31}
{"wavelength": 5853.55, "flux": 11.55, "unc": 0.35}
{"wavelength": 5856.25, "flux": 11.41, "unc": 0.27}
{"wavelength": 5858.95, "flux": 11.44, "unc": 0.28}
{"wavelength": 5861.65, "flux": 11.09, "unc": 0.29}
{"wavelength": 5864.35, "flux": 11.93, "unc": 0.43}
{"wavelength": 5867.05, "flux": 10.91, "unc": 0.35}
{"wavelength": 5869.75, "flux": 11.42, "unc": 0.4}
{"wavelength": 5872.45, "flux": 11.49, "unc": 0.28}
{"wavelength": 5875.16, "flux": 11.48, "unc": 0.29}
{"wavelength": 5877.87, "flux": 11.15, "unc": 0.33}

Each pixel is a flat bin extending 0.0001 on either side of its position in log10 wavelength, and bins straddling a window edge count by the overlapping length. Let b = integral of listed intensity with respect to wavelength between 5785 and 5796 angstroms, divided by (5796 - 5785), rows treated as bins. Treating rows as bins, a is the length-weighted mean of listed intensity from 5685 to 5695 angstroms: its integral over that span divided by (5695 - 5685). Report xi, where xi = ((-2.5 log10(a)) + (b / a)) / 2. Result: -0.825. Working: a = 11.4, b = 11.4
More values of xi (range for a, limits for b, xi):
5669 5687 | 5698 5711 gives -0.840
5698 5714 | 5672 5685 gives -0.797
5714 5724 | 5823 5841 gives -0.793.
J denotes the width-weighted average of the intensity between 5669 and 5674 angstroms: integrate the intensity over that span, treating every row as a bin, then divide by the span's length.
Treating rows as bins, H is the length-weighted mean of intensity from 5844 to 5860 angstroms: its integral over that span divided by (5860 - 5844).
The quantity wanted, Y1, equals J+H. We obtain 23.39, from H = 11.5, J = 11.8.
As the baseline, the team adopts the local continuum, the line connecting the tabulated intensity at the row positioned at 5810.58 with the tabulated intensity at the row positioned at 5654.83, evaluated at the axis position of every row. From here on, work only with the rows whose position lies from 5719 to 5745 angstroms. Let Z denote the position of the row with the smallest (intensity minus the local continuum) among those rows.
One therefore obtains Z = 5741.42 angstroms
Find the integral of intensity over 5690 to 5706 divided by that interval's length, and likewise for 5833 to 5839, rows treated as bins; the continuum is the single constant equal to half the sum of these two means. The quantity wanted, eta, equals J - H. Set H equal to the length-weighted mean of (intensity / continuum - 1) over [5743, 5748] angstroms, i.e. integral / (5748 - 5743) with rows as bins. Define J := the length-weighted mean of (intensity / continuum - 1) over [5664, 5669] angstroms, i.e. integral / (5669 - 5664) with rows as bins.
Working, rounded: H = -0.024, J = -0.096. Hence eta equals -0.07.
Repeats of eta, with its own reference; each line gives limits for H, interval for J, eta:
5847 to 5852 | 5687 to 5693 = 0.01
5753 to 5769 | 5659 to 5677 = -0.04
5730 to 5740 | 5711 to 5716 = -0.05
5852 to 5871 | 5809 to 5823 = 0.03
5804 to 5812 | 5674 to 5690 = -0.04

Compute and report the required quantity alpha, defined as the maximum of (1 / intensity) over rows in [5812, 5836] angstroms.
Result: 0.0869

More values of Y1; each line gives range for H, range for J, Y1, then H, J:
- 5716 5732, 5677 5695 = 23.01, 11.6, 11.4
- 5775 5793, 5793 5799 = 23.13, 11.1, 12.0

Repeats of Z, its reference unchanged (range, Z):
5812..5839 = 5815.94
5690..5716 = 5707.15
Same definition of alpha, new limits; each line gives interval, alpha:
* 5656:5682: 0.0959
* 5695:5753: 0.0949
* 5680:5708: 0.0949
